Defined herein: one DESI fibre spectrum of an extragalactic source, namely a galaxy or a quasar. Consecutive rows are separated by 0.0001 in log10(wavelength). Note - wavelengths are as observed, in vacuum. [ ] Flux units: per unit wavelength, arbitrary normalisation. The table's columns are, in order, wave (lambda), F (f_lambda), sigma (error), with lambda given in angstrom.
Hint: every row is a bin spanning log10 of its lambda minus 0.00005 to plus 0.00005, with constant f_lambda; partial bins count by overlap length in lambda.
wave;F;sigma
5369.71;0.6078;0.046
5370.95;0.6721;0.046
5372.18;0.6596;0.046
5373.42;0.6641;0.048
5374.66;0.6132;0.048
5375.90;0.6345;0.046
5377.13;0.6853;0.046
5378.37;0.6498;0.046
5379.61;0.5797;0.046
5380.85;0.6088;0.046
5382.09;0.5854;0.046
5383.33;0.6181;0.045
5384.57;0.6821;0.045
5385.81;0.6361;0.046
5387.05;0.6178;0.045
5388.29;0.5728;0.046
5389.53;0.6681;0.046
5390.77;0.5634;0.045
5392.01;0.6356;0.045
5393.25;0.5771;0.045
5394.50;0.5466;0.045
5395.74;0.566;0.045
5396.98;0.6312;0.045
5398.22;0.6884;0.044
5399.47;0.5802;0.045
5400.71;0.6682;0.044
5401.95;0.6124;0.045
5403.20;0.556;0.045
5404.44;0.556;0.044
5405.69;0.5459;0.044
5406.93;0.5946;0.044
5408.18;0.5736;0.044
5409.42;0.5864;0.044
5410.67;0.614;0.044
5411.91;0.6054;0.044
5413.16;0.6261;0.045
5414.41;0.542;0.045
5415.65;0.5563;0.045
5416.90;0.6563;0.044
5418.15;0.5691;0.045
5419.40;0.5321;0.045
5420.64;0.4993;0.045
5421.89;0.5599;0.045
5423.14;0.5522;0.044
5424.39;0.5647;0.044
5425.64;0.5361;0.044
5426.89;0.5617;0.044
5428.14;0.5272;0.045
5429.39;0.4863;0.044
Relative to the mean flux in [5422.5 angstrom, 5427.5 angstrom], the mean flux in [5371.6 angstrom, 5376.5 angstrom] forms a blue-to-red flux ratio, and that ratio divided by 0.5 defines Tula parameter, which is 2.32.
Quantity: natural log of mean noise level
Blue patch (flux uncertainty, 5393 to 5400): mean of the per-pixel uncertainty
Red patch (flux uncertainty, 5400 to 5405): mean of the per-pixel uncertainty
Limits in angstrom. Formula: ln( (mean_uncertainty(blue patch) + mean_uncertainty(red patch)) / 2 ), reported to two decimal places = -3.11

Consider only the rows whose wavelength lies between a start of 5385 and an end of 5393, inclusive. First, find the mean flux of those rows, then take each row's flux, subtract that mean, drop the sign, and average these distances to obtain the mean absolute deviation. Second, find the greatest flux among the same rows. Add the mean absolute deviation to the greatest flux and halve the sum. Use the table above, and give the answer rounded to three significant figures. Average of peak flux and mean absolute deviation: 0.350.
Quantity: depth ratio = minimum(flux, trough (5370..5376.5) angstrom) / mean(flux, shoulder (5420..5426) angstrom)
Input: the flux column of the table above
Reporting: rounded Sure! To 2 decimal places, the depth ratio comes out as 1.13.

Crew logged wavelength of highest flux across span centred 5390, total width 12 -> 5384.57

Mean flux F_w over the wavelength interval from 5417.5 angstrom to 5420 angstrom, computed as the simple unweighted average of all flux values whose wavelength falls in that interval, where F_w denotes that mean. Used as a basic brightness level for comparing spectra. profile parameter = 0.551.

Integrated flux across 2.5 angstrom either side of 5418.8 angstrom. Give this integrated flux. 2.82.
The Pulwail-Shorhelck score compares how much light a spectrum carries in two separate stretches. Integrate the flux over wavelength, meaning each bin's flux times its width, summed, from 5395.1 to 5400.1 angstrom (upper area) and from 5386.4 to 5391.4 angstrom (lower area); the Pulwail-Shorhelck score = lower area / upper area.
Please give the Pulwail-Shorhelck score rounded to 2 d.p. 0.98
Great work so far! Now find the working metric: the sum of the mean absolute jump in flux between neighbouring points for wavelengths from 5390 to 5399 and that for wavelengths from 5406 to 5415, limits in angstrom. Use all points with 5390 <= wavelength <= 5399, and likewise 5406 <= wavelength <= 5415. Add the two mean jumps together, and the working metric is 0.080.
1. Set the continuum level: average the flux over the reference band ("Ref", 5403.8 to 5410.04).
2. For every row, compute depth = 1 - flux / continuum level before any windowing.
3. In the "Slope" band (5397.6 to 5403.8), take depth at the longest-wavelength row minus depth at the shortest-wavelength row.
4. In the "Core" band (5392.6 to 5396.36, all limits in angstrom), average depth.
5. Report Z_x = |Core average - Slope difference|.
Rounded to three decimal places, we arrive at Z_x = 0.218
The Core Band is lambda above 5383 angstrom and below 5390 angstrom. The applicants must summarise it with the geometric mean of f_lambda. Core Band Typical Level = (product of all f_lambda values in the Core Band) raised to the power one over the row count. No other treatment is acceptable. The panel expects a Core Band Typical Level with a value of 0.631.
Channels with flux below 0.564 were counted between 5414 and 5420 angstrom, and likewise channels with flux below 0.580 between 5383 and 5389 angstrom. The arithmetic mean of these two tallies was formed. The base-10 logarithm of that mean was 0.30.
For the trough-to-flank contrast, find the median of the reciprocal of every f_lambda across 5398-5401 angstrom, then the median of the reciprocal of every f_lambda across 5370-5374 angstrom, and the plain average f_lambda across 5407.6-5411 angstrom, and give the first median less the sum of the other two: -0.60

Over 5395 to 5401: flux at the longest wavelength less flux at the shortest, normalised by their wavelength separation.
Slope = 0.021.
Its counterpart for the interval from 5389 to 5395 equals -0.024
